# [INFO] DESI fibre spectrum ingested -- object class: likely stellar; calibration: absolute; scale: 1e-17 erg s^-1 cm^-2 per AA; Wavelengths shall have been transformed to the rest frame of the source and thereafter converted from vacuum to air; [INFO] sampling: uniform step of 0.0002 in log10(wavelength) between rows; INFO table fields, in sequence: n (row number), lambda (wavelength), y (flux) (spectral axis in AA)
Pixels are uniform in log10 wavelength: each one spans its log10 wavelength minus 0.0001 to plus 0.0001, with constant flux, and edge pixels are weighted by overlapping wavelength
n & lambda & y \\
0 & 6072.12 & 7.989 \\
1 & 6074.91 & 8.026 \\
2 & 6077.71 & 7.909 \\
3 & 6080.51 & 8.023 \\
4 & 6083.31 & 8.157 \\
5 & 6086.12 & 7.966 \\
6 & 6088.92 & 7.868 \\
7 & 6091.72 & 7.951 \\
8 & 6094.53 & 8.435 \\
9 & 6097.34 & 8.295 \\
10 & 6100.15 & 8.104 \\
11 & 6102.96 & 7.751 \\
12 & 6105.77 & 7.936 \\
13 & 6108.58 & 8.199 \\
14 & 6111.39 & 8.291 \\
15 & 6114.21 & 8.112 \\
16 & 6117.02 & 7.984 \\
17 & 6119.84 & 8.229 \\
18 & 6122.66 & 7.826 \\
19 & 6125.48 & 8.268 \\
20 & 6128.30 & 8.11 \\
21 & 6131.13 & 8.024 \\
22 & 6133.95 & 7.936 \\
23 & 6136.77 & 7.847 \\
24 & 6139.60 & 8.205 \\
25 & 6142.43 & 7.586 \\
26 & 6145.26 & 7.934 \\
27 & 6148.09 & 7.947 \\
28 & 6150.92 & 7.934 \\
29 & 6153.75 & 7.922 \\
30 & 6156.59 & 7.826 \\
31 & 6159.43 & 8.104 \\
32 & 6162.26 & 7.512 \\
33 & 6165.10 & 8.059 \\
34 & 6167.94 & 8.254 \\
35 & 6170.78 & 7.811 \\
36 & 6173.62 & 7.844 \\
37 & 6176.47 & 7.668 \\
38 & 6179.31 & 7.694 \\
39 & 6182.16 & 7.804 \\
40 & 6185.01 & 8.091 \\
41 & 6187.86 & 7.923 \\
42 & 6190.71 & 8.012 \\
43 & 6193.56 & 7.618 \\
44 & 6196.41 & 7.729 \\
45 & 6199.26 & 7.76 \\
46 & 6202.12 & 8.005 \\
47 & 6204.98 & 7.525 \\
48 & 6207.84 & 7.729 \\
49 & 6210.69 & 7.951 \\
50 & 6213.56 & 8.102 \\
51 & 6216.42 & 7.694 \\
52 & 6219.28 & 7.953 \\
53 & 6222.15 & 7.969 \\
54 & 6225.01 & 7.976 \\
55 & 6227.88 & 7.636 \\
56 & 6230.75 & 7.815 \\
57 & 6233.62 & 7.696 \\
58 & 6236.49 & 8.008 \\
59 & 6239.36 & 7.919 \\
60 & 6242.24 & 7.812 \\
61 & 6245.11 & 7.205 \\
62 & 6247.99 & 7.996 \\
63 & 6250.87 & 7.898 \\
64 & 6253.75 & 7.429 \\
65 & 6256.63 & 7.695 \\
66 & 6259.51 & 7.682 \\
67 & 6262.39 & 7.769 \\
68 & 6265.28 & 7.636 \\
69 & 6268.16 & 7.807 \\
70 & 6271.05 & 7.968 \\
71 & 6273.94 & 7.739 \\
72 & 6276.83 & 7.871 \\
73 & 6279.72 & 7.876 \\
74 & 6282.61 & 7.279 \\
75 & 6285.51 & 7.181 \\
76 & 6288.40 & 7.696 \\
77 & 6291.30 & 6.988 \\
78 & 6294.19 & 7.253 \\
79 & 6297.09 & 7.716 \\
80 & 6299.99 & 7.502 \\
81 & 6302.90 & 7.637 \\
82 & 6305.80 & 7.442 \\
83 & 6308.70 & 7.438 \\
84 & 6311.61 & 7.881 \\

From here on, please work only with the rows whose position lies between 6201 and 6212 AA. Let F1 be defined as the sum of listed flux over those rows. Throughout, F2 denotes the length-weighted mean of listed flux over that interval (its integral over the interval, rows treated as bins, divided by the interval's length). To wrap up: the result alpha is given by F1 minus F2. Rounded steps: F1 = 31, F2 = 7.80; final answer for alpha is 23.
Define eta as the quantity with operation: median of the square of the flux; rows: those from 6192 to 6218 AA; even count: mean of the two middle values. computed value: 59.7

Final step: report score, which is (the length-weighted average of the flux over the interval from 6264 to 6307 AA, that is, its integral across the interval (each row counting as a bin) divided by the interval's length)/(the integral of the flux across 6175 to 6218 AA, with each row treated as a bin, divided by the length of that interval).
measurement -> 0.97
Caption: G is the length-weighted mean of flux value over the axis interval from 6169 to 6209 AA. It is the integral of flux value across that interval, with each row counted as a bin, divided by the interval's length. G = 7.80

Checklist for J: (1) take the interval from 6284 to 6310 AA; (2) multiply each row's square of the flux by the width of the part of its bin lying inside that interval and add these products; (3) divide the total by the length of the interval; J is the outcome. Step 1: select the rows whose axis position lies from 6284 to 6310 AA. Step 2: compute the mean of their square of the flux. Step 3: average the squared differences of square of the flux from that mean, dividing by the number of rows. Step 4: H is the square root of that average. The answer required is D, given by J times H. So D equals 190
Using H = 3.44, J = 55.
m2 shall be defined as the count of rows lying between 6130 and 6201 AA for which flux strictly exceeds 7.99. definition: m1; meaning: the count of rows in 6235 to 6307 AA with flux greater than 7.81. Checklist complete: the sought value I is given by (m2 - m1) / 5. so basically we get -0.2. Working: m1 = 8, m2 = 7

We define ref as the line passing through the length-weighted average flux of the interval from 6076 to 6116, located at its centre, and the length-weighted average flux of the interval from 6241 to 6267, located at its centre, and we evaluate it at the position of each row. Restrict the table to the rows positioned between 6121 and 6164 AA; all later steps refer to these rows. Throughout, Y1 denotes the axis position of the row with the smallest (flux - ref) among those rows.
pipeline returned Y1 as 6162.26 AA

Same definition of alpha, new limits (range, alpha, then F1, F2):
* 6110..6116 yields 8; 16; 8.19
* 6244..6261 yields 38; 46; 7.66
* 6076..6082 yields 8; 16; 7.97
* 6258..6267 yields 15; 23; 7.70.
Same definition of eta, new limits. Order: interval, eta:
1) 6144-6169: 62.9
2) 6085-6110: 63.5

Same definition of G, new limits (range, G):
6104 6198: 7.95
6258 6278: 7.78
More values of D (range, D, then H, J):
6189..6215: 180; 2.93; 61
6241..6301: 246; 4.24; 58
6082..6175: 209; 3.25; 64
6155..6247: 200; 3.26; 61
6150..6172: 208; 3.31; 63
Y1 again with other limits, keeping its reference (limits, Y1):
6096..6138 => 6102.96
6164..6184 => 6176.47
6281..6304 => 6291.30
